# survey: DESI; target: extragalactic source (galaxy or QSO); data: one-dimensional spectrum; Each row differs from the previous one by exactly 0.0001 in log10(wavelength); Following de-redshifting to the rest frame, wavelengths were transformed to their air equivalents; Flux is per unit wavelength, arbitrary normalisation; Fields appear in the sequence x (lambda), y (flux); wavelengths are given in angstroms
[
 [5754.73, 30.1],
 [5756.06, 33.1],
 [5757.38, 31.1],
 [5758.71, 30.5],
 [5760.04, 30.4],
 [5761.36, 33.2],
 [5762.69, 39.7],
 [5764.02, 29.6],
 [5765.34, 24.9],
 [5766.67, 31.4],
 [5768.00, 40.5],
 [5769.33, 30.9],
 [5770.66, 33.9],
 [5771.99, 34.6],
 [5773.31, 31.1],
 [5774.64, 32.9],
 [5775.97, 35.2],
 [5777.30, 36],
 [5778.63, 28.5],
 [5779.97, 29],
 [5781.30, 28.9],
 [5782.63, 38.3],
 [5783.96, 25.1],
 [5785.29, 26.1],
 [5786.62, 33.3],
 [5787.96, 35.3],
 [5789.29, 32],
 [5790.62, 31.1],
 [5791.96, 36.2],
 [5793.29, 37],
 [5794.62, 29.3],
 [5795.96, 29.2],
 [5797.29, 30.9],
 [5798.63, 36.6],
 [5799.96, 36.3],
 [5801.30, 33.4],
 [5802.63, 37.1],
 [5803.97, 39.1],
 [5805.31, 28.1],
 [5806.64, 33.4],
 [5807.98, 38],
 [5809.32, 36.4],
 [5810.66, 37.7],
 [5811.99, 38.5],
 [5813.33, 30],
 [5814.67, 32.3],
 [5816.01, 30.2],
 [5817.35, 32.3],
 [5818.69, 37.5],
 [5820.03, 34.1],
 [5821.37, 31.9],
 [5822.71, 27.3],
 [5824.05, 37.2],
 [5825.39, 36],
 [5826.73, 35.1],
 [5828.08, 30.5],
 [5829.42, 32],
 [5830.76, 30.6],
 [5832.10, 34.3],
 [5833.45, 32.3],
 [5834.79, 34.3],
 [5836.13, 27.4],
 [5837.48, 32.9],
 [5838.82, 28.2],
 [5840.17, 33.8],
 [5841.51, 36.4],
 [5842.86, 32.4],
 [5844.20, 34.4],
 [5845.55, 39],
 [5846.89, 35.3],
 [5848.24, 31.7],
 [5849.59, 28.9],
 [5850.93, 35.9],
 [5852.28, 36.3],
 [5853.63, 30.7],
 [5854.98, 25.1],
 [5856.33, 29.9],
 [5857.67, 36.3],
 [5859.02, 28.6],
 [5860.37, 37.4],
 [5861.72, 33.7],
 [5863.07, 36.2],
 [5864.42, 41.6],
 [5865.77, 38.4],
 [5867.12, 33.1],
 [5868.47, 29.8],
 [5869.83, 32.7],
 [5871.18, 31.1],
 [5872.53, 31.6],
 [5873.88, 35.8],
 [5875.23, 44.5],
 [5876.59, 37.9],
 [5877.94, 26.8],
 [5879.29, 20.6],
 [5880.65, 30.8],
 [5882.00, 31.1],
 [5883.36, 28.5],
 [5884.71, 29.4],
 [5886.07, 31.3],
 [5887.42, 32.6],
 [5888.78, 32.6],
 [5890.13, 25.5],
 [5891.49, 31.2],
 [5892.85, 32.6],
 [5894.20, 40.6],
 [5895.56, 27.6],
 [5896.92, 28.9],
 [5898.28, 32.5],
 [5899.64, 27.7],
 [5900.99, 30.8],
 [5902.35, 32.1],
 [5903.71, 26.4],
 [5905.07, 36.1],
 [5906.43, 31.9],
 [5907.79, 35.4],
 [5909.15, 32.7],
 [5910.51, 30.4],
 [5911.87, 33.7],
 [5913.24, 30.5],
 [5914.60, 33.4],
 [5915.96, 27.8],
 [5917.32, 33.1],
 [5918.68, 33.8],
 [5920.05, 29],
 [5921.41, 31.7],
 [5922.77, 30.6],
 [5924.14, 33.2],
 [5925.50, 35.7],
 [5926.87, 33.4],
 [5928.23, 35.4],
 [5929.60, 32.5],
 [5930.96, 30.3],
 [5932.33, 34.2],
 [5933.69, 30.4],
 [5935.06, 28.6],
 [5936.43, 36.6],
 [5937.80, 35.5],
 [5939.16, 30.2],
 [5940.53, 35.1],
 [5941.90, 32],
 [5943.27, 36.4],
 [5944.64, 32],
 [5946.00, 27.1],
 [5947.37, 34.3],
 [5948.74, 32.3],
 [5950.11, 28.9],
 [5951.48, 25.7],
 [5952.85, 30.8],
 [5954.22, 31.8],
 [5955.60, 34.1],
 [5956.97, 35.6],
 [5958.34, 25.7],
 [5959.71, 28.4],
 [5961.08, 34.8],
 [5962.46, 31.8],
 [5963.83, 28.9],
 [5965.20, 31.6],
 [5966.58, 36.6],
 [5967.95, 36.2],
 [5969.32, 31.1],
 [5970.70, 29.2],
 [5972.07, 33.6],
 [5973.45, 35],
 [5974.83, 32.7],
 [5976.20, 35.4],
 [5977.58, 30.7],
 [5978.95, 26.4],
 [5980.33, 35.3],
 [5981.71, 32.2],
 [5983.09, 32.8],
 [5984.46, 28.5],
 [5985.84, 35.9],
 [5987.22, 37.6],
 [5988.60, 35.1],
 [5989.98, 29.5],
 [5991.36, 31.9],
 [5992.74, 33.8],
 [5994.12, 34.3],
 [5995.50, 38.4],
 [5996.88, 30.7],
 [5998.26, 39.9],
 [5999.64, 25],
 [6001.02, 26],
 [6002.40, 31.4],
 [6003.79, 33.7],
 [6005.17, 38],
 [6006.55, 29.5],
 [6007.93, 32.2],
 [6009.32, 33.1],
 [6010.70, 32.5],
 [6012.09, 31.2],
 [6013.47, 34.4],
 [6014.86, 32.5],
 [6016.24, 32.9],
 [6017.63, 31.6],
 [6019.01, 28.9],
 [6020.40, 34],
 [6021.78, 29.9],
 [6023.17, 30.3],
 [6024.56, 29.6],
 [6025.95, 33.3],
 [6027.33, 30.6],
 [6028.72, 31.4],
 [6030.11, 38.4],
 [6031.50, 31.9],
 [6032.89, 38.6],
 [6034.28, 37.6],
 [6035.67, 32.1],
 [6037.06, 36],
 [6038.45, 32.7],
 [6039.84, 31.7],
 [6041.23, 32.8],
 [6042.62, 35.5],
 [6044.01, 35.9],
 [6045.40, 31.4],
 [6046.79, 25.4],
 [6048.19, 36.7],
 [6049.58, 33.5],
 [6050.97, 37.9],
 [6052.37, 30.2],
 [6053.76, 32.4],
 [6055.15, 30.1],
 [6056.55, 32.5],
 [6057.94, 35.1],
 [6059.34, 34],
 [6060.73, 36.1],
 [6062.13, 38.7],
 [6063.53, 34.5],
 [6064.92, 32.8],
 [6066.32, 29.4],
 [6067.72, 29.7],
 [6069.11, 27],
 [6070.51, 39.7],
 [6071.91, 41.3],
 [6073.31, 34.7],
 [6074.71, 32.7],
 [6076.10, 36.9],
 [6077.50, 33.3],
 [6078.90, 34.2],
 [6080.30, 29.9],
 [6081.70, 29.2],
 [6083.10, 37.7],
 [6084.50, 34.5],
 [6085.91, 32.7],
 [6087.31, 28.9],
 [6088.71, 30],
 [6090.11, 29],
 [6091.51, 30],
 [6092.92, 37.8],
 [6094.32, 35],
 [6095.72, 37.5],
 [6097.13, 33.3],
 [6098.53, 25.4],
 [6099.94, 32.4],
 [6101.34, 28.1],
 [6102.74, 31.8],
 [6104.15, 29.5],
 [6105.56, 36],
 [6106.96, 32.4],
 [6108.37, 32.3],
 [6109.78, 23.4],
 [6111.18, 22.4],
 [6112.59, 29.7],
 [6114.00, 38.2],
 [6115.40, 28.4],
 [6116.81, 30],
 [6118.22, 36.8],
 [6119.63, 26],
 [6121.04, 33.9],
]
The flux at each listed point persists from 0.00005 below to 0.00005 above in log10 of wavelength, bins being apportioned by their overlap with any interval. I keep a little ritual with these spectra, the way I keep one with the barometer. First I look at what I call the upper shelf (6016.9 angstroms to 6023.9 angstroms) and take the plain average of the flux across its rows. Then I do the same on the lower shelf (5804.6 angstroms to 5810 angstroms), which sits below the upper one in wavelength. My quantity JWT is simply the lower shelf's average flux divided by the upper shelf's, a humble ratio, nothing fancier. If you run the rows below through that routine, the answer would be 1.10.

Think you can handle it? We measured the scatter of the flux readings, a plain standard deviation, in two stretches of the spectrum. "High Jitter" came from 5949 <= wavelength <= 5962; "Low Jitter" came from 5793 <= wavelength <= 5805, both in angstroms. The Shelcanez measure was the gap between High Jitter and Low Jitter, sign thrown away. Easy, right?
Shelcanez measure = 0.0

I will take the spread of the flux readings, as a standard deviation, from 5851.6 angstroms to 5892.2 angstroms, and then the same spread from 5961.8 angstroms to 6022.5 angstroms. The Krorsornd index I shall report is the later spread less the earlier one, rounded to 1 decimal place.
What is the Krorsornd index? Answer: -1.7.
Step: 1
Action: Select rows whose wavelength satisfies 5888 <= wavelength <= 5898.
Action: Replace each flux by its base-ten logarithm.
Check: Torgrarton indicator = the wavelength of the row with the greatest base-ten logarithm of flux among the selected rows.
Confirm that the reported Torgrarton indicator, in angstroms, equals 5894.20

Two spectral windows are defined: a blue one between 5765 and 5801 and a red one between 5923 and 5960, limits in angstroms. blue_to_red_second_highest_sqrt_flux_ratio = 1.03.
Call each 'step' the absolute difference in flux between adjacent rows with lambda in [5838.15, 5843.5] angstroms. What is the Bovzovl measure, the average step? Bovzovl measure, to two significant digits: 4.1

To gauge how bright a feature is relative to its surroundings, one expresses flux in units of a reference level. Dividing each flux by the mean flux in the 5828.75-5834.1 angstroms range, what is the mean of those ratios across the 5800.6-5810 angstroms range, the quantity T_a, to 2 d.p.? 1.09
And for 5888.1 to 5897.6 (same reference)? 0.97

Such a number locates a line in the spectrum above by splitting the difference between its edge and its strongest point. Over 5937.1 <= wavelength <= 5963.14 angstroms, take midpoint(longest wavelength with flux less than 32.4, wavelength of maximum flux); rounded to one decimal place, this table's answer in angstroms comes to 5952.9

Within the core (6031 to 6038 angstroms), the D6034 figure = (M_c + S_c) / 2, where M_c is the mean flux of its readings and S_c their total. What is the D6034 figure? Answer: 105.7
